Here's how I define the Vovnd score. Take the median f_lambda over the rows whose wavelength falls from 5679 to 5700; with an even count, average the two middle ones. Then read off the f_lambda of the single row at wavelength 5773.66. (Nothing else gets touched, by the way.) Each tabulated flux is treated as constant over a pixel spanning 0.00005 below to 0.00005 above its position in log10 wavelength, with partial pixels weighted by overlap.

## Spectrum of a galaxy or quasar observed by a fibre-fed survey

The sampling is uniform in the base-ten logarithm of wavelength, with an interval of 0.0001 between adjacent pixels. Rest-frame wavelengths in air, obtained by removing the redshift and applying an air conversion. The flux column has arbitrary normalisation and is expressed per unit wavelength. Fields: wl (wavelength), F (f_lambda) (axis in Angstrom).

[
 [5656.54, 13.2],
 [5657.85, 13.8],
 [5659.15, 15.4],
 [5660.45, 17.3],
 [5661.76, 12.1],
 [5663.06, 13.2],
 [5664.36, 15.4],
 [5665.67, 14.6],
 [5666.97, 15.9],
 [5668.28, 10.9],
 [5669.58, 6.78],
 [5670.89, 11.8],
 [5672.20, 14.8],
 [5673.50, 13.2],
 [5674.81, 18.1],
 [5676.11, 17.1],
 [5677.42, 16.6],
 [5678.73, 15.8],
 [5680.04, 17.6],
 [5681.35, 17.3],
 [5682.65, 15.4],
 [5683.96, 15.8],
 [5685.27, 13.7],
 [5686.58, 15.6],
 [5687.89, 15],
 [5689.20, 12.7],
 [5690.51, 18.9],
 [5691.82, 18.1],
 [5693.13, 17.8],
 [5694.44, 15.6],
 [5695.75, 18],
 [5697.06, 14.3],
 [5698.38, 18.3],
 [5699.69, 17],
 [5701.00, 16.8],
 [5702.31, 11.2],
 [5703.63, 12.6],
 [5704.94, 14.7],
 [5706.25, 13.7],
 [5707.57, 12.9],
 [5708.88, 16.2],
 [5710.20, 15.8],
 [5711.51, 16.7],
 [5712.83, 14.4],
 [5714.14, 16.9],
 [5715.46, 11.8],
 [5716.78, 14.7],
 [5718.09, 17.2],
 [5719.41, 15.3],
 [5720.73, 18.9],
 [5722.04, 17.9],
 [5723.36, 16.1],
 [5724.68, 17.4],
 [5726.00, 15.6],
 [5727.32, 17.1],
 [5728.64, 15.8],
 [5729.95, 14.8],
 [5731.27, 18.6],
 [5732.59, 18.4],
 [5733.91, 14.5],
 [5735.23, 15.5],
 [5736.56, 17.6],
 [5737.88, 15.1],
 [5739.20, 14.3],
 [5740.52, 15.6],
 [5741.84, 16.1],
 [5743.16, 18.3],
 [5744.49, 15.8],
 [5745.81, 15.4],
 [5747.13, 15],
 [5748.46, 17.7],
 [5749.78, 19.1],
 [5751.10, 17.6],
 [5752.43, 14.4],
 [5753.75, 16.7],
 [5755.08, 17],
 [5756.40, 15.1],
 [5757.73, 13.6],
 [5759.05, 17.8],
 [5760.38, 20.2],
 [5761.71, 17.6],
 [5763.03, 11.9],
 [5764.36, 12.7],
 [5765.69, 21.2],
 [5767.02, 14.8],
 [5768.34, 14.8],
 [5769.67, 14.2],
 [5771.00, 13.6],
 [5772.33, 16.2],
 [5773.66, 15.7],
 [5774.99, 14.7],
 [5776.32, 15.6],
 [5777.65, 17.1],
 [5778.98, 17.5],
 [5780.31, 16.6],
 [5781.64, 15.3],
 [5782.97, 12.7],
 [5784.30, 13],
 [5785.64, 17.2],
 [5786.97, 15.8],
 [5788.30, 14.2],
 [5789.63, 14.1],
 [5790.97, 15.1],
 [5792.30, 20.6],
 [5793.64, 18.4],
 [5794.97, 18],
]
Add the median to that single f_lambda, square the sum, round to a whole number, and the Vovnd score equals 1030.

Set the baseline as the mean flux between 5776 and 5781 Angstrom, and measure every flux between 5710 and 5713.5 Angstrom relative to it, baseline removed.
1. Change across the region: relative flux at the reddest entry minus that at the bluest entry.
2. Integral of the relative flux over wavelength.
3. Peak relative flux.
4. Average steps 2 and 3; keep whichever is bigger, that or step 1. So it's -1.4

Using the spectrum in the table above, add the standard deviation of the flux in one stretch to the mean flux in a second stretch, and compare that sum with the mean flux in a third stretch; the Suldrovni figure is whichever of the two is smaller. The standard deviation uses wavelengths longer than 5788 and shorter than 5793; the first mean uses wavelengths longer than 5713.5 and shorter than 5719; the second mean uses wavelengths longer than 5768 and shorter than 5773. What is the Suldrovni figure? 14.7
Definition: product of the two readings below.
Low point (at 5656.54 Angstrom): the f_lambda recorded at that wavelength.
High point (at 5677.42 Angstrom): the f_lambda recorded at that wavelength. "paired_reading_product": 219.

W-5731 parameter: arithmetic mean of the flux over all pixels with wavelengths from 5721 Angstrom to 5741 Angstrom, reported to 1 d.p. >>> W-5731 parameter 16.3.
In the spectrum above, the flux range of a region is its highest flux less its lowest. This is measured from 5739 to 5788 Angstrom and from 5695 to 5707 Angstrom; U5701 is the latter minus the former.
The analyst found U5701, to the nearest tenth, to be -2.2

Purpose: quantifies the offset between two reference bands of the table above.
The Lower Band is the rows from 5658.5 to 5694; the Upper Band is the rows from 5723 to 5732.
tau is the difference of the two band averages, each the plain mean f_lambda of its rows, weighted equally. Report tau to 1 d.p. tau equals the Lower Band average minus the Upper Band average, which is -1.4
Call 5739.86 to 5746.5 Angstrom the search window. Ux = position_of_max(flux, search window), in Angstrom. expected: 5743.16 Angstrom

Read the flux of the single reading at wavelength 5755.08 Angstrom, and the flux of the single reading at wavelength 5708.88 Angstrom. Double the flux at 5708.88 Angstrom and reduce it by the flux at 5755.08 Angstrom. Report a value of 15.4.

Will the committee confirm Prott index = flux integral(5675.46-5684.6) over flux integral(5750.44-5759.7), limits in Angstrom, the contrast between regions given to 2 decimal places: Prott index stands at 1.02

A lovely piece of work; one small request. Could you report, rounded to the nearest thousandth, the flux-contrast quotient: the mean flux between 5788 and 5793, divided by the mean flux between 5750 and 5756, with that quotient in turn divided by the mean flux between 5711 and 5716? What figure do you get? 0.065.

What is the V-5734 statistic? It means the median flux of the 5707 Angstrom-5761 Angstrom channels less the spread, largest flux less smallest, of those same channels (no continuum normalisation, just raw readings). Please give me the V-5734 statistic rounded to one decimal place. 7.7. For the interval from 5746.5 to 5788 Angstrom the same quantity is 6.4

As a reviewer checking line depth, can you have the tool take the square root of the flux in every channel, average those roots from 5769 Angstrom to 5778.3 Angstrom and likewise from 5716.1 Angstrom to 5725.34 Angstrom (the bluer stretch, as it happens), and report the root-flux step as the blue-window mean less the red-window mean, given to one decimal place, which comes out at 0.2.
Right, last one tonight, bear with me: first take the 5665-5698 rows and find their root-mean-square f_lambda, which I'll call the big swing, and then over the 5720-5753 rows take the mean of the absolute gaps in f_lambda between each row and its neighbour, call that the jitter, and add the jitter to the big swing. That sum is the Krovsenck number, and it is 17.2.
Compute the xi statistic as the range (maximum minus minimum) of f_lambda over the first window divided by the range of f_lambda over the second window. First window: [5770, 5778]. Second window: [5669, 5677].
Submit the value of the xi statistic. 0.31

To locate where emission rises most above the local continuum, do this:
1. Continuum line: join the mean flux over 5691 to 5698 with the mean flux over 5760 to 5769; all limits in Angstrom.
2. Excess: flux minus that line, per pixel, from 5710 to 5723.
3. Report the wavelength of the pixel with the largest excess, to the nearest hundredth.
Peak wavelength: 5720.73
